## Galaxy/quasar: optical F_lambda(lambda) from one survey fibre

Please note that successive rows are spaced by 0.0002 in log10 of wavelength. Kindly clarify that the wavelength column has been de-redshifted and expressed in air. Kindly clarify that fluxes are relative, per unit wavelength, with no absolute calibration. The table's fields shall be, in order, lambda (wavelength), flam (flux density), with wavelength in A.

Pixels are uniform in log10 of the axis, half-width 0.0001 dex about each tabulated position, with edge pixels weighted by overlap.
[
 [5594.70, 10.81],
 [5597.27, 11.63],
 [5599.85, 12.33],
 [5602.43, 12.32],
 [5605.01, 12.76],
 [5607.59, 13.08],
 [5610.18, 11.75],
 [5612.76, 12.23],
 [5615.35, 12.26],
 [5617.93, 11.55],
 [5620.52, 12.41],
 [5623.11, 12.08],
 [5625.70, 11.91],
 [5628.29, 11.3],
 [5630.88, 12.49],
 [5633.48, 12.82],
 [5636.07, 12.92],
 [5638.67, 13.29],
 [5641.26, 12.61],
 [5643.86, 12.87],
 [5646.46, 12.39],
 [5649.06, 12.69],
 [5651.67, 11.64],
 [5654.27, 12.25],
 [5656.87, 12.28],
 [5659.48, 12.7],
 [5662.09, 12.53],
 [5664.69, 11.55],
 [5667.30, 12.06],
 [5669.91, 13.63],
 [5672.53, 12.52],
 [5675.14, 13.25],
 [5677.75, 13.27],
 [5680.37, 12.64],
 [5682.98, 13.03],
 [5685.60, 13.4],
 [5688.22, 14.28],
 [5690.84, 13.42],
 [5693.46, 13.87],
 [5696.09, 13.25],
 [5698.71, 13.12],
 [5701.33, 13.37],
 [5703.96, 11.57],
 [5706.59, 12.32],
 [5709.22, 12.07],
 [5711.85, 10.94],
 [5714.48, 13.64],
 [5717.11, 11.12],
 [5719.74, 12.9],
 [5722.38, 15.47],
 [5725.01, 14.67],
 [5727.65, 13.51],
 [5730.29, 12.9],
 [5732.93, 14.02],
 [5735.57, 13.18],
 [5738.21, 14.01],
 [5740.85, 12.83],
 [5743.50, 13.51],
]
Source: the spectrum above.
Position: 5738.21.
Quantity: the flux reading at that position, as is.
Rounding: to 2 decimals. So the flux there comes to 14.01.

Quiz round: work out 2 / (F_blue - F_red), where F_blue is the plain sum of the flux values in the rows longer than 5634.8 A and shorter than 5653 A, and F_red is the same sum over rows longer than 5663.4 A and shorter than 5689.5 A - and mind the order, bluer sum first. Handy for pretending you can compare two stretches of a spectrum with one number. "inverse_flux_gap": -0.049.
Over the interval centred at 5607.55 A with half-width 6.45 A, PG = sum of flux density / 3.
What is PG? 20.7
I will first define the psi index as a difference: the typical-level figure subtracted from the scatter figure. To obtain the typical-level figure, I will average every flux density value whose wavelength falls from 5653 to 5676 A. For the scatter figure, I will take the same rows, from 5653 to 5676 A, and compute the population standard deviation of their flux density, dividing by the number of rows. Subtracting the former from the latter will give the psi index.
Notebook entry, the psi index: -11.9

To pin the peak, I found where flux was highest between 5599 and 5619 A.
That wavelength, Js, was 5607.59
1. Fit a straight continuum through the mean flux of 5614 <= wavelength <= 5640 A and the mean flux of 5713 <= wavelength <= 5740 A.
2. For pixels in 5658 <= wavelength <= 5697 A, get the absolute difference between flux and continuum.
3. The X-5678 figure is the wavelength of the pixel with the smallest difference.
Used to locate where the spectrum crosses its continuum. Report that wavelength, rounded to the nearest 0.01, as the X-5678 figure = 5659.48 A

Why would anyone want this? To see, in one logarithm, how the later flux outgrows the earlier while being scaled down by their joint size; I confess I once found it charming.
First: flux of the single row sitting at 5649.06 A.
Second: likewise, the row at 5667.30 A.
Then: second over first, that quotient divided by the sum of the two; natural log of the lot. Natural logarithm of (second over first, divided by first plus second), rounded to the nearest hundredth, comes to -3.26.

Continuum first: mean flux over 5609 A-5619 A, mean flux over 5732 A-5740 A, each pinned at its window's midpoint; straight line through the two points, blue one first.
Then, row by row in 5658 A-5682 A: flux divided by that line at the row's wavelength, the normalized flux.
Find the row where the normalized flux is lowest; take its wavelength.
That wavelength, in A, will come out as 5664.69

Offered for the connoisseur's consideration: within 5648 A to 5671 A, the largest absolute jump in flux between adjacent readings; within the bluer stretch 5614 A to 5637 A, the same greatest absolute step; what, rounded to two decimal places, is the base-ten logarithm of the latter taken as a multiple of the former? -0.12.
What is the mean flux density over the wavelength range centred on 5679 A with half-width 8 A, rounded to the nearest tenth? 13.0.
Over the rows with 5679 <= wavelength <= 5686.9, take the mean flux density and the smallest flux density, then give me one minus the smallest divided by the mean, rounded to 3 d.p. 0.029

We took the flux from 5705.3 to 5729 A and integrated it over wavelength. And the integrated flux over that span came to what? 307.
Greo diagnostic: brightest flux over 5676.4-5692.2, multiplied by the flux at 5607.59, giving 187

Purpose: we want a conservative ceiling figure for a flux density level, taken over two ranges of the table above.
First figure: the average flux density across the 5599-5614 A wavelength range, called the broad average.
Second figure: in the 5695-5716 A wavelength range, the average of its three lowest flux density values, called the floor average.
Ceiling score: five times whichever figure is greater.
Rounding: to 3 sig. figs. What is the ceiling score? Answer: 62.1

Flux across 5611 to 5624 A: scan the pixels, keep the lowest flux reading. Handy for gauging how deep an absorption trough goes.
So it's 11.55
